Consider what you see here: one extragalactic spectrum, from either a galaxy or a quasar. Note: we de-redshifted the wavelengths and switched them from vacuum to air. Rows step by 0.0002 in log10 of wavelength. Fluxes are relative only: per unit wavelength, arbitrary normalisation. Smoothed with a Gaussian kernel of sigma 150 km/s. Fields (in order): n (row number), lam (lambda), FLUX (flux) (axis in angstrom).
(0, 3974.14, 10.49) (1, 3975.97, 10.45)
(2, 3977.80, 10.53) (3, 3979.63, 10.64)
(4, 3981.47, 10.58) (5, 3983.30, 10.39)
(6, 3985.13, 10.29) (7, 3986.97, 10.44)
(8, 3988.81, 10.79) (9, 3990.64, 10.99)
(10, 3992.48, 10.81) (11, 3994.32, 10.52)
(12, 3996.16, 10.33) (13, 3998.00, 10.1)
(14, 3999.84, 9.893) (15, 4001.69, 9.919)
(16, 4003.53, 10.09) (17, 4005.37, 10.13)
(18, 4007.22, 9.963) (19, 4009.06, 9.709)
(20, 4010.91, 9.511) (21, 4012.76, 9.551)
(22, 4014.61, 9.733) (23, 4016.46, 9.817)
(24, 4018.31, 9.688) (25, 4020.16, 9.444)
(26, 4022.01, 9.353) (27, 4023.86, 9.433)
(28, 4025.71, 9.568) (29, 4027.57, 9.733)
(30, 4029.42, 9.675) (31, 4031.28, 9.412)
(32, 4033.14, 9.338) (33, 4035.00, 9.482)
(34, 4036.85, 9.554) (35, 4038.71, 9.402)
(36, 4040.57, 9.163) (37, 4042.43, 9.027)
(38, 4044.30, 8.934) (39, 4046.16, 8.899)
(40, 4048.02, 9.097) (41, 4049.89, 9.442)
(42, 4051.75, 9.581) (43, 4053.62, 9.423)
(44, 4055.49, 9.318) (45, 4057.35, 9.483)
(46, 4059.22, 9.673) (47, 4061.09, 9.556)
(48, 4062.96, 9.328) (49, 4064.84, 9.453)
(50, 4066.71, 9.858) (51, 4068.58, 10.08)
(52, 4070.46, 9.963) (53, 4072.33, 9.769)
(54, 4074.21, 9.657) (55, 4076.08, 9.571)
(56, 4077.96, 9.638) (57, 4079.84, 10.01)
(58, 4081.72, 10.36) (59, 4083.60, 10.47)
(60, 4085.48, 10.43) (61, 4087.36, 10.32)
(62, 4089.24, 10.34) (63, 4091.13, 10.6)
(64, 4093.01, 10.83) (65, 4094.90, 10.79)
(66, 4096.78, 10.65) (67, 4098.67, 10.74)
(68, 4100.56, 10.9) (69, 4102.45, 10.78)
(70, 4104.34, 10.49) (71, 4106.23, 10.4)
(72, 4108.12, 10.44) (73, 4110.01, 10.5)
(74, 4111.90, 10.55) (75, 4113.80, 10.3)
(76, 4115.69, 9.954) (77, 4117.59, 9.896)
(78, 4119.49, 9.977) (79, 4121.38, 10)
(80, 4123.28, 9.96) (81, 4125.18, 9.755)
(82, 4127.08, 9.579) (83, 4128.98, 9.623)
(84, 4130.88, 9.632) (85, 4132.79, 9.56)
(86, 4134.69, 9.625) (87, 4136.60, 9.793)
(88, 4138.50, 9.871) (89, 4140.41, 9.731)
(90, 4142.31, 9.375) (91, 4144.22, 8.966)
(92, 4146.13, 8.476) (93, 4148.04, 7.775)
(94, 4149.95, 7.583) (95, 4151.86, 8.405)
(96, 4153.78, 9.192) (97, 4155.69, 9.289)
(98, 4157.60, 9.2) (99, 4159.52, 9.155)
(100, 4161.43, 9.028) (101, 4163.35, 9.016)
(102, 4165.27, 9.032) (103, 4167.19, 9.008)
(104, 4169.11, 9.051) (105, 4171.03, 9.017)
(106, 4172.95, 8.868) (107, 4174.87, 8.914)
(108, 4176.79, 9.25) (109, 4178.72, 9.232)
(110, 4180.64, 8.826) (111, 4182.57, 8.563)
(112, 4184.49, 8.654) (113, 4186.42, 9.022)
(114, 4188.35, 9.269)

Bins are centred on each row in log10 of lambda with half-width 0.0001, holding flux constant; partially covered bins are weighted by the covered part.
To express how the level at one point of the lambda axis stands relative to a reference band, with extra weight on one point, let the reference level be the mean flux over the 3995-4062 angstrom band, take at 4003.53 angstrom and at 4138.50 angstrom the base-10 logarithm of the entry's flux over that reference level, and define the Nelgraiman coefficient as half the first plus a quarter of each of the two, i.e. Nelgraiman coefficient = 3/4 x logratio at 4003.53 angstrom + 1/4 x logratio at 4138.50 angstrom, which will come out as 0.021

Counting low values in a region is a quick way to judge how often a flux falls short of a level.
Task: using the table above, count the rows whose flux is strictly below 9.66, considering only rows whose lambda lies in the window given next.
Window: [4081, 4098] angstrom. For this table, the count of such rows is 0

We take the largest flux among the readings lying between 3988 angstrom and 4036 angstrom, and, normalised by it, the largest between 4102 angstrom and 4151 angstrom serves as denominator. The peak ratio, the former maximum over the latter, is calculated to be 1.02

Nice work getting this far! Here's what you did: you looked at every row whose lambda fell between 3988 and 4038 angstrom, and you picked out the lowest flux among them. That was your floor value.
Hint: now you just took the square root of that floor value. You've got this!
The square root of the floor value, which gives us 3.06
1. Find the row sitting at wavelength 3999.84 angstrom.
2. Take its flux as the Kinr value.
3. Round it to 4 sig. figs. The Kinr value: 9.893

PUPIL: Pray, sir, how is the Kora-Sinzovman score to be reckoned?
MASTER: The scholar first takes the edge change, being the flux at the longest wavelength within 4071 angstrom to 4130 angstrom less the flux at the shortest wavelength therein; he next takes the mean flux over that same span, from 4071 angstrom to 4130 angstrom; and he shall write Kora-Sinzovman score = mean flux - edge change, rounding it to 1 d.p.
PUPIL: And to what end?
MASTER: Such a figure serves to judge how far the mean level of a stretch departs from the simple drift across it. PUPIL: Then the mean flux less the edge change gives 10.4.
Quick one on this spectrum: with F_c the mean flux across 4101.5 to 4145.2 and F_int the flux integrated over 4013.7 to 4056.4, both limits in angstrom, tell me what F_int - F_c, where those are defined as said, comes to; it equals 392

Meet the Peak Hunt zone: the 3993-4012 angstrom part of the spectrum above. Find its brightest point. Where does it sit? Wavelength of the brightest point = 3994.32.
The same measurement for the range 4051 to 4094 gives 4093.01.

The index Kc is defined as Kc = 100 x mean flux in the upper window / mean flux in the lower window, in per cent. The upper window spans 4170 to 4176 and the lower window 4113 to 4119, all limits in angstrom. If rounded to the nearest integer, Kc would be 89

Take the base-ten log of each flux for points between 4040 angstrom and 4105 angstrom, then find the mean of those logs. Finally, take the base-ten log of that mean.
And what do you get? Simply -0.002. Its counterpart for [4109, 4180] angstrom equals -0.013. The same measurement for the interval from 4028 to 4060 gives -0.013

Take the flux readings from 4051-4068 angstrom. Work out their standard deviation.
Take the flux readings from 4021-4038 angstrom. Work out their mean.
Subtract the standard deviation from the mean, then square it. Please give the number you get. 87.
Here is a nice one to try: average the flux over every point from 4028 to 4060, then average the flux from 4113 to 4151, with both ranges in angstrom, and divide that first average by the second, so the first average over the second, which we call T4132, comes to 0.99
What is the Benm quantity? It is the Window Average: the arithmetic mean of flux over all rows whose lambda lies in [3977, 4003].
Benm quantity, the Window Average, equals 10.4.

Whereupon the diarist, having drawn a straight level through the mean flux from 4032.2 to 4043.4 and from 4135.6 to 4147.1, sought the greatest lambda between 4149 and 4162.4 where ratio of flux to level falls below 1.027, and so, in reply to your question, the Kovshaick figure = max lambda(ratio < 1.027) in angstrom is 4161.43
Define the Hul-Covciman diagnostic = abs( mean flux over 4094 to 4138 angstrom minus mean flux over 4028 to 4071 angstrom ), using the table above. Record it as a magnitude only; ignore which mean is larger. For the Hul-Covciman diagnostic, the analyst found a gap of 0.73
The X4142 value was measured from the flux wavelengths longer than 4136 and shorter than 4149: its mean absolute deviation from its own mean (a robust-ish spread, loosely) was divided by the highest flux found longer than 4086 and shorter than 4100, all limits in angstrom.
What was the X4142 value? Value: 0.058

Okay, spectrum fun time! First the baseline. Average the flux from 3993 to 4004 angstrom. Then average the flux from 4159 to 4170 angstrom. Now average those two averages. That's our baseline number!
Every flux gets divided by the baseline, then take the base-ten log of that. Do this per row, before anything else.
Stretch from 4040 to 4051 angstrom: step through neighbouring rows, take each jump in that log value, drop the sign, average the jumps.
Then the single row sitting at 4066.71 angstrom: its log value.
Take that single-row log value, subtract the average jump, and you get 0.004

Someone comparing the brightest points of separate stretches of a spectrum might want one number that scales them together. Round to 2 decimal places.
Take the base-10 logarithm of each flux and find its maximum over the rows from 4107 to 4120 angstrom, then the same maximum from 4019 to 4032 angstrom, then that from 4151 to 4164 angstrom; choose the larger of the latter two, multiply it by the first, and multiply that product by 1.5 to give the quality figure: 1.52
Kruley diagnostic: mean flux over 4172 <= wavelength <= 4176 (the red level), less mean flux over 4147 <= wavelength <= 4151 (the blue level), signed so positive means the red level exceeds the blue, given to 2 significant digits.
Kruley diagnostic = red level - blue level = 1.2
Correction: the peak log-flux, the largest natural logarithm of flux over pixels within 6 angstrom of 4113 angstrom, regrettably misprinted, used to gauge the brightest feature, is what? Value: 2.36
